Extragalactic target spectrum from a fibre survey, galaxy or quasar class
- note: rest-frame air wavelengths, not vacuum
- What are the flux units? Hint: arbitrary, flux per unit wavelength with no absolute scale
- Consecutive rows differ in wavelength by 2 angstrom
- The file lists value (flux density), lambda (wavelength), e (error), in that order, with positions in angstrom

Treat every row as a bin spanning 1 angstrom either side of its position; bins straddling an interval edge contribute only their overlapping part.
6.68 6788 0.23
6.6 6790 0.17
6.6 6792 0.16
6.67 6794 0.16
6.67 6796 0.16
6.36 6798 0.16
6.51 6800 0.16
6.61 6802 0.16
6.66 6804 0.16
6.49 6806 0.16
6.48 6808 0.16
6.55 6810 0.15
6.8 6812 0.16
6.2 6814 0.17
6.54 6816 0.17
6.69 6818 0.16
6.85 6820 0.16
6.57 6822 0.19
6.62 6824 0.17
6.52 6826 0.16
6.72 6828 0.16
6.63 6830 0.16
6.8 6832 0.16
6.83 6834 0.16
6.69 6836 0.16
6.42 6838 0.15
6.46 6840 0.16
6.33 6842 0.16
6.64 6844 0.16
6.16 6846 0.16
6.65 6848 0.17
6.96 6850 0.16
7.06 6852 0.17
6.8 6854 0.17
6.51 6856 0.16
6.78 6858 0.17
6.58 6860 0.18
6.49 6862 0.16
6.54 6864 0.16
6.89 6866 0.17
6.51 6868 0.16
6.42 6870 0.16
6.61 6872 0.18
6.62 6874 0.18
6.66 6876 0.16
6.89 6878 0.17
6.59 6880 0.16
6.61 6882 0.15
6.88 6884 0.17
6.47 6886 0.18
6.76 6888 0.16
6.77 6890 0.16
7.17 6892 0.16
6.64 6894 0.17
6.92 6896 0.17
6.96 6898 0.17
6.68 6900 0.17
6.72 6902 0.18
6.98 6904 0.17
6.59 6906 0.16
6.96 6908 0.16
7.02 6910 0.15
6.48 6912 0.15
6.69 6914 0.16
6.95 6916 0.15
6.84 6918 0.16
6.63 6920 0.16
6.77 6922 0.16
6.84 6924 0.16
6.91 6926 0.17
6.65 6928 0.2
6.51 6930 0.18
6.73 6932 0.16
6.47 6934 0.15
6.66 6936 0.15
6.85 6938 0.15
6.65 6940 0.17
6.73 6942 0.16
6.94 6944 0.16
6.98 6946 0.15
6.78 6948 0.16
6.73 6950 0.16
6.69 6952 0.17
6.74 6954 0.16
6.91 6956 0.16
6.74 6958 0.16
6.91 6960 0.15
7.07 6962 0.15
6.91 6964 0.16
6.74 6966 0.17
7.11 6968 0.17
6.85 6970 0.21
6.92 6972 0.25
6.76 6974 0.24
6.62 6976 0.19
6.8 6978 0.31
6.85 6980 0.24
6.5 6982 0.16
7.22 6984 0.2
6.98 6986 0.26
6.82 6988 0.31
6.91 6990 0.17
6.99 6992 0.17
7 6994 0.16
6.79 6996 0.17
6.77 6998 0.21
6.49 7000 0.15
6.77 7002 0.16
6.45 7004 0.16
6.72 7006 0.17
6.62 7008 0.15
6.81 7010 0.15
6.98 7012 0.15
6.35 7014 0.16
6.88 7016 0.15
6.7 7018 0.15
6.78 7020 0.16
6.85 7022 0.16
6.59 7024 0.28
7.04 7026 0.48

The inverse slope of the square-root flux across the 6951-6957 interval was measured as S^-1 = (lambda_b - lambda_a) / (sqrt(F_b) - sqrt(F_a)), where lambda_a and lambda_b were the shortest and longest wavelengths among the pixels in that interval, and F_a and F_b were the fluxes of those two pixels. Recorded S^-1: 95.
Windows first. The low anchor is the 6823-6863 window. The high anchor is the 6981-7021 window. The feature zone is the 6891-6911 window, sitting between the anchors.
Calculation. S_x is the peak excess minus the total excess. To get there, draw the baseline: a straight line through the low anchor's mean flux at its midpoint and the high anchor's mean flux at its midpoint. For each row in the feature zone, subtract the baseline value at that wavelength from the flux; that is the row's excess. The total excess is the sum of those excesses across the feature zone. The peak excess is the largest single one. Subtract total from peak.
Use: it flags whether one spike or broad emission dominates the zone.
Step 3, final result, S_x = -1.3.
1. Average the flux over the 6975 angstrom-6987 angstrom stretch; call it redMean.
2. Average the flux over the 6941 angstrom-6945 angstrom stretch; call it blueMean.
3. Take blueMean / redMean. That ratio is 1.00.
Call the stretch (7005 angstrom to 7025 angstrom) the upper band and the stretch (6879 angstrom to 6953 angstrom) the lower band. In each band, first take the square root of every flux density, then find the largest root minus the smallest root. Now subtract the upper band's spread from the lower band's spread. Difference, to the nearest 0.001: 0.012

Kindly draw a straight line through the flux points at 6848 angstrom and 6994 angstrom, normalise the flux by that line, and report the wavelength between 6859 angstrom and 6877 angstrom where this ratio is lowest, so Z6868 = 6870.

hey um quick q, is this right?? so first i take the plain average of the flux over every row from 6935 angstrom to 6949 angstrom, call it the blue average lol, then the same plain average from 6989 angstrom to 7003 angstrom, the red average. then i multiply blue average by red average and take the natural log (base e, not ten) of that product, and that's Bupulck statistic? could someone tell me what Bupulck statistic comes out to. 3.84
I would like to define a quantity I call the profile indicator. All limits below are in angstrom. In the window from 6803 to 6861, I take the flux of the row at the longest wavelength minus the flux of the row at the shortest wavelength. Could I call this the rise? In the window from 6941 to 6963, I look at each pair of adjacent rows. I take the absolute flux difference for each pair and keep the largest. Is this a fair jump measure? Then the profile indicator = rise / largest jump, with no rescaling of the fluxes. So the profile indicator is -0.38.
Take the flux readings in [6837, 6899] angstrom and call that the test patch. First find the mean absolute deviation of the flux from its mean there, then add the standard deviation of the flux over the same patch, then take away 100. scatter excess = -99.6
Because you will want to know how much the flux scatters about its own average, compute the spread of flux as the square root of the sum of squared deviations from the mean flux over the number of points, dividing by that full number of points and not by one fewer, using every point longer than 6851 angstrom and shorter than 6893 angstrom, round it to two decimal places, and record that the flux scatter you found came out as 0.20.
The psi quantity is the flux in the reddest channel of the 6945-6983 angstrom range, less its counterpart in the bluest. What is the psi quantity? -0.48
